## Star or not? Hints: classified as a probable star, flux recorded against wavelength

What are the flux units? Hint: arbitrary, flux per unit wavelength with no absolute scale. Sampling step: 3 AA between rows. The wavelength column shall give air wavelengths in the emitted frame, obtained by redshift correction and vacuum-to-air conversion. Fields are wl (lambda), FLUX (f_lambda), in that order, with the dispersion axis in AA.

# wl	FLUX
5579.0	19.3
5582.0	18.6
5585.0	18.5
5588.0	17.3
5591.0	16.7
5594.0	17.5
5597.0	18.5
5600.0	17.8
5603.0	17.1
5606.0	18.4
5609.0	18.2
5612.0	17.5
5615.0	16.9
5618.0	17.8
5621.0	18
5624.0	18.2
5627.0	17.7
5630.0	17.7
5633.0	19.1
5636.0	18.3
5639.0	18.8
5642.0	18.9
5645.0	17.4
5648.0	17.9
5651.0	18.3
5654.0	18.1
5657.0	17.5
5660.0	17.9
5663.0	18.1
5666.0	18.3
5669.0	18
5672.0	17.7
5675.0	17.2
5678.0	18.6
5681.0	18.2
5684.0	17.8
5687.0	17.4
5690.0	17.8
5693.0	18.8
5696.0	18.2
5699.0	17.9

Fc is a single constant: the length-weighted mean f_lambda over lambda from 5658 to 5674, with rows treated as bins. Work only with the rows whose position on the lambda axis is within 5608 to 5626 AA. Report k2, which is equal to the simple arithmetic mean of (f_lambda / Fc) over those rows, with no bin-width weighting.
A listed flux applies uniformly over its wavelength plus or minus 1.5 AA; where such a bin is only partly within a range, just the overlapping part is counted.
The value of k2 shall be 0.99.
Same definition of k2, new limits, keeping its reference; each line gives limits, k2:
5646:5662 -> 1.00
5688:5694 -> 1.02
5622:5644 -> 1.02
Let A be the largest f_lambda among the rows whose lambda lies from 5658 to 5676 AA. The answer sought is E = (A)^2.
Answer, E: 335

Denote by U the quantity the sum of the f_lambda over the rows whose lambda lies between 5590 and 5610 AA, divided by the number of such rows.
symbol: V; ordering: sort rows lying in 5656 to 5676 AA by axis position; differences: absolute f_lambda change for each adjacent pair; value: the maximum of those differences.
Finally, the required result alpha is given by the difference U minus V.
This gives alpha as 17.2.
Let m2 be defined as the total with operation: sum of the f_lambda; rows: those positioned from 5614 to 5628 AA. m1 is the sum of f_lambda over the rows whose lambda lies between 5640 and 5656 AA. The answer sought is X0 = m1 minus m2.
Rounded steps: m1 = 90.6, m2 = 88.6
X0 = 2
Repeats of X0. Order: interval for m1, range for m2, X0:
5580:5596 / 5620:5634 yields -2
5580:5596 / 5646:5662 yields -1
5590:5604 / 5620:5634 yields -3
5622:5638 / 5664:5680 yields 1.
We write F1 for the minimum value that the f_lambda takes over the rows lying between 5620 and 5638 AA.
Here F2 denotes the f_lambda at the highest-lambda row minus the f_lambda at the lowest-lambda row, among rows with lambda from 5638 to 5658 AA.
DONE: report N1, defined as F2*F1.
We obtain -23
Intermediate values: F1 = 17.7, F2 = -1.3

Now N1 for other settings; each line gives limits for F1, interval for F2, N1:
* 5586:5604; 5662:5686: -5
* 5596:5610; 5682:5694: 17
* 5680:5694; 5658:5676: -12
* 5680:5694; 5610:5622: 9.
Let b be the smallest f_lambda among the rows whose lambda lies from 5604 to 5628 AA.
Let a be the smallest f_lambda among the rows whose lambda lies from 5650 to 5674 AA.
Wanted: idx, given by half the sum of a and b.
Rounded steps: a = 17.5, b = 16.9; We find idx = 17.2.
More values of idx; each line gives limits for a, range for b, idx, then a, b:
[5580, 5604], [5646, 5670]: 17.1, 16.7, 17.5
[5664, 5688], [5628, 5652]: 17.3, 17.2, 17.4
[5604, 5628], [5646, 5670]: 17.2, 16.9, 17.5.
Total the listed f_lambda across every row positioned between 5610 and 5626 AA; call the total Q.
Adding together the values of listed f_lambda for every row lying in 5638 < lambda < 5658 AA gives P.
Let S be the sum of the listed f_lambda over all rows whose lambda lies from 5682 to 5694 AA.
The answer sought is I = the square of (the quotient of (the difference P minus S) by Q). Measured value 0.39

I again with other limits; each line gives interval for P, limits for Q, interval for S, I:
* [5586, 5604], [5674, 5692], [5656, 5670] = 0.02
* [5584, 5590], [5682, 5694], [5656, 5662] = 0.00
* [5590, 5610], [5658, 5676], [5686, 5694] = 0.43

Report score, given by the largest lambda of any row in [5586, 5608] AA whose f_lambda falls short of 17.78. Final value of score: 5603.0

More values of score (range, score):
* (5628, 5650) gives 5645.0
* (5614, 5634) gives 5630.0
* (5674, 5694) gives 5687.0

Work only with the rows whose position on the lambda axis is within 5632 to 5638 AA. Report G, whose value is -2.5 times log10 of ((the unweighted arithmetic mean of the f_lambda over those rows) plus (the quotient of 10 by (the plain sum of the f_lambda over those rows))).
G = -3.20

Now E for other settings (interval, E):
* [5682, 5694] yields 353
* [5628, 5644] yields 365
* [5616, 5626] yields 331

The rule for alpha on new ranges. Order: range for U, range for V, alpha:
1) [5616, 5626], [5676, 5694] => 17.0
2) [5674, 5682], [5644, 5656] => 17.5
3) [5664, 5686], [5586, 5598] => 17.0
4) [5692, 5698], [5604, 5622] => 17.6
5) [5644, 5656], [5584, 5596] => 16.7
